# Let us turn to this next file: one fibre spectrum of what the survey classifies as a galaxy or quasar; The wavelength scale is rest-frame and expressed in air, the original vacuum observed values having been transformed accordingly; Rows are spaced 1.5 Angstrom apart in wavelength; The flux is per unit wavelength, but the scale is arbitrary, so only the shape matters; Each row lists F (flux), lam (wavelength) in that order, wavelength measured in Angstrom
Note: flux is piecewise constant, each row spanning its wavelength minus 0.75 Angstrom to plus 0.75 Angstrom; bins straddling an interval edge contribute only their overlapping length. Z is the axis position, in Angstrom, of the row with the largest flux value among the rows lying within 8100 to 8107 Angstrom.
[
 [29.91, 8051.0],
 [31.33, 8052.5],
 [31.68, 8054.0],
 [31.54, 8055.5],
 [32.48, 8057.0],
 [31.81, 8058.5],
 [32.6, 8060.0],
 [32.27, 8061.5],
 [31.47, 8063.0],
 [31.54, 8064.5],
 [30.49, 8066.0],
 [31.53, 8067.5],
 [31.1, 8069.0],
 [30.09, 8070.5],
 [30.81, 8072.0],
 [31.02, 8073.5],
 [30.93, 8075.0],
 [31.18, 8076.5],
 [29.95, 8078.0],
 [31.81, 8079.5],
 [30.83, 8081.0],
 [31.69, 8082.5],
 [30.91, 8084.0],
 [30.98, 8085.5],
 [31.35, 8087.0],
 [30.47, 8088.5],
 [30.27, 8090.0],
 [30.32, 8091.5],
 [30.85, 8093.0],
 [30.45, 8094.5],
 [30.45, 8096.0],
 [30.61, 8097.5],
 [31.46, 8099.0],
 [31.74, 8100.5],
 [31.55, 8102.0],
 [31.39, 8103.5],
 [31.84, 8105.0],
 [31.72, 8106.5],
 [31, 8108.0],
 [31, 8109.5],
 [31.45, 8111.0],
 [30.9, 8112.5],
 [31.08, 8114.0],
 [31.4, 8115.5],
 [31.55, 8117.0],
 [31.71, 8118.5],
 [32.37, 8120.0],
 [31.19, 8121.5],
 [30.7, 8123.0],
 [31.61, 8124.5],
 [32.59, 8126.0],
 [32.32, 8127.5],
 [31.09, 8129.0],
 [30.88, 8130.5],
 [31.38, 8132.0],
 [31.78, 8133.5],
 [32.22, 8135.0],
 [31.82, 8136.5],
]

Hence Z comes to 8105.0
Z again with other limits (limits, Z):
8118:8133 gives 8126.0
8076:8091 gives 8079.5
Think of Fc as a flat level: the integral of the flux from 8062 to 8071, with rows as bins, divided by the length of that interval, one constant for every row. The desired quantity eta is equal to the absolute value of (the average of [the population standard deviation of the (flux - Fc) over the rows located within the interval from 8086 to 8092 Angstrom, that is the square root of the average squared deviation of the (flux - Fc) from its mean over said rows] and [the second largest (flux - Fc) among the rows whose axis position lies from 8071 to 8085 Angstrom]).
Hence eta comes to 0.52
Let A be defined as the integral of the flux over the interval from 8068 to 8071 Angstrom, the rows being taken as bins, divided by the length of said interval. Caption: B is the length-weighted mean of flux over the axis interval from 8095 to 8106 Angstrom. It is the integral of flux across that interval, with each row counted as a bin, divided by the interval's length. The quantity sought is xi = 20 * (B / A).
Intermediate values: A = 30.7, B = 31.3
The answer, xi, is 20.37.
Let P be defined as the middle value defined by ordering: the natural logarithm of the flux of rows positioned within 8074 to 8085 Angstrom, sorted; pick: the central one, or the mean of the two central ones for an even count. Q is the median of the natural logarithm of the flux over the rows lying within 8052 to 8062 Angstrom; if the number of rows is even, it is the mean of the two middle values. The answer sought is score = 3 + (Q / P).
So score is 4.01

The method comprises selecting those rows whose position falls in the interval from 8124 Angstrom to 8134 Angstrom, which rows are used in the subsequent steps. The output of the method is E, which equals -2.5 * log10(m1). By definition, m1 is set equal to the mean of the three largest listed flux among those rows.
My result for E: -3.771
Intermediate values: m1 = 32.2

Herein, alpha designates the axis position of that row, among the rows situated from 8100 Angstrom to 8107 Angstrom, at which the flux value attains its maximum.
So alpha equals 8105.0 Angstrom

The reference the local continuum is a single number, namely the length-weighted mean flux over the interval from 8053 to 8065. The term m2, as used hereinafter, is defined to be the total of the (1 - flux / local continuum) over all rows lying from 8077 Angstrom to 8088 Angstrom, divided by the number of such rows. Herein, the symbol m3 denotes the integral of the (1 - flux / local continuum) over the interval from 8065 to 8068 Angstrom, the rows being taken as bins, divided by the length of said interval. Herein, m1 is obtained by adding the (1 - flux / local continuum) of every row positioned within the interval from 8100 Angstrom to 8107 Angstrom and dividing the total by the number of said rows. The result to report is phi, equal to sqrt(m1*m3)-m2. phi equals -0.011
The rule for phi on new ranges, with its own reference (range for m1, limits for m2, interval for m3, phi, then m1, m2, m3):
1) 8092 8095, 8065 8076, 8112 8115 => 0.000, 0.040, 0.033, 0.028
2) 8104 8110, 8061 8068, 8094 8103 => 0.007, 0.017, 0.014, 0.027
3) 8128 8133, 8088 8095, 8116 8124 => -0.027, 0.025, 0.045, 0.013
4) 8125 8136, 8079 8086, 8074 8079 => -0.007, 0.005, 0.021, 0.036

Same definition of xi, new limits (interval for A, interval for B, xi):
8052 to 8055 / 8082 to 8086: 19.78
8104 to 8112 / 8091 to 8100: 19.58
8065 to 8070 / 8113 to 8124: 20.26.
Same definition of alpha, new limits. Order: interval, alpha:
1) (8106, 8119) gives 8106.5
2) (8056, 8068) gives 8060.0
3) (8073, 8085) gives 8079.5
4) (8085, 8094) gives 8087.0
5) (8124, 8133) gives 8126.0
